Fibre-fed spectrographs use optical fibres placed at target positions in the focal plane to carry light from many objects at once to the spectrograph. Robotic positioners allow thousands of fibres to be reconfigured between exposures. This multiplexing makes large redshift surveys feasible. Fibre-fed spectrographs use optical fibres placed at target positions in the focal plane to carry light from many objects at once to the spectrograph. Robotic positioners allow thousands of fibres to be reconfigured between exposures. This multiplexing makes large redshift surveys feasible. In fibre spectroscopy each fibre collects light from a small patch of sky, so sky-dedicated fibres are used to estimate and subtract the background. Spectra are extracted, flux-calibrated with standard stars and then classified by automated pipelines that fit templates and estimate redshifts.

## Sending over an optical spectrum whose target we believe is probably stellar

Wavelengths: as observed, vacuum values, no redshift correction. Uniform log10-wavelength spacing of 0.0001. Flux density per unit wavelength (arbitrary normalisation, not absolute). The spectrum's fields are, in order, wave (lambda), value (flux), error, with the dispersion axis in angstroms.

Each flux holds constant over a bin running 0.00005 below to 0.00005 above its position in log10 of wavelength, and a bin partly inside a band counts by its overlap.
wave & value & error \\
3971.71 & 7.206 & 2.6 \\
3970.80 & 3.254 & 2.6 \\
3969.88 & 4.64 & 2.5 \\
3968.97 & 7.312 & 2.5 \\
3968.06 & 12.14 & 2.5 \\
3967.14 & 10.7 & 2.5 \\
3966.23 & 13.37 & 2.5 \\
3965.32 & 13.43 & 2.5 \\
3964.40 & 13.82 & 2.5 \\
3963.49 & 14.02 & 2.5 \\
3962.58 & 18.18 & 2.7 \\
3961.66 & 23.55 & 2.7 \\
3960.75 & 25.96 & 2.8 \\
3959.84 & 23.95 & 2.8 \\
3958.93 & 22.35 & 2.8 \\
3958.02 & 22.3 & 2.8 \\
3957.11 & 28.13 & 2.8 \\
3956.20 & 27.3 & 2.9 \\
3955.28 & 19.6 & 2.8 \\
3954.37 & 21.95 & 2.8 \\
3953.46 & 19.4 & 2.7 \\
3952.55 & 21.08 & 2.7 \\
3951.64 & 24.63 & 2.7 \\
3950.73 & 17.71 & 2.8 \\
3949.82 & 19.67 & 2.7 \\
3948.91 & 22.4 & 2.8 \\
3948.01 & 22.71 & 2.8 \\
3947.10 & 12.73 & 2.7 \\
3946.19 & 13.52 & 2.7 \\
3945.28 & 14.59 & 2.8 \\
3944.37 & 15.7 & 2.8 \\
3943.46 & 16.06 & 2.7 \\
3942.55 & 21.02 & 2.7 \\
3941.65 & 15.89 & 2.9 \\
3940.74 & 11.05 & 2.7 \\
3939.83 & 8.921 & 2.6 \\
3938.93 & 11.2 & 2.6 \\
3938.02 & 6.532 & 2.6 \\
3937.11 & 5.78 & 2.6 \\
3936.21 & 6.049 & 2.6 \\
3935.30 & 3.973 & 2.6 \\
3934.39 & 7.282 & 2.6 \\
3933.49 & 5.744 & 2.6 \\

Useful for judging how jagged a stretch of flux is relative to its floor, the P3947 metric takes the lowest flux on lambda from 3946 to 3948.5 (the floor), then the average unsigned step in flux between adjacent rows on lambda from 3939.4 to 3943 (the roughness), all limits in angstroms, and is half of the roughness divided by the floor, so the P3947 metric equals 0.16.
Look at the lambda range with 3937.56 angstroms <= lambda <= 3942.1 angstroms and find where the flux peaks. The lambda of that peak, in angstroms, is 3941.65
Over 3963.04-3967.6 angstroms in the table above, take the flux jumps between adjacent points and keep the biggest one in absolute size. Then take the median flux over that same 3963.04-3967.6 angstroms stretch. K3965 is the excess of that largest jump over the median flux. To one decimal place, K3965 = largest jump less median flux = -10.8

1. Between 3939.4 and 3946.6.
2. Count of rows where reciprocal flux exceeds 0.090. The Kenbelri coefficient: 2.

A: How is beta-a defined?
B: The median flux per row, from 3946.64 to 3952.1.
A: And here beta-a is 21.0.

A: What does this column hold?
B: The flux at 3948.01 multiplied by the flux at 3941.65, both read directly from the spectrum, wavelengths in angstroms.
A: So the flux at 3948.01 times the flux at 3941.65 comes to 361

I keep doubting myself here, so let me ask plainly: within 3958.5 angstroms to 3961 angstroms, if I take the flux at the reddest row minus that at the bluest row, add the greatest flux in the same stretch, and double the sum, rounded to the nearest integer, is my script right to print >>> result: 59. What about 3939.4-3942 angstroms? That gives 46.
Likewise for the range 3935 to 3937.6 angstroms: 16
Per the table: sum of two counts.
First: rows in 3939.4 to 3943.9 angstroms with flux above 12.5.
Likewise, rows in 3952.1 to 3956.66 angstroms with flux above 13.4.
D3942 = 8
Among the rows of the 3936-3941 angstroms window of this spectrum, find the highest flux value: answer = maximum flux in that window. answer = 11.2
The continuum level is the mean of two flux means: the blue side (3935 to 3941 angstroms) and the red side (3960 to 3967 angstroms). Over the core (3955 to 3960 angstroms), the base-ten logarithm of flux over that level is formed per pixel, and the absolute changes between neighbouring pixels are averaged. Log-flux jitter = 0.0578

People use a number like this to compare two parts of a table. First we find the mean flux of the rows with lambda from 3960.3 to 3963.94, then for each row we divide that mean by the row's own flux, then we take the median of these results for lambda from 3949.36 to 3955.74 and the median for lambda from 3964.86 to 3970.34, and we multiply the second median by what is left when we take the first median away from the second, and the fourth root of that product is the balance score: 1.08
